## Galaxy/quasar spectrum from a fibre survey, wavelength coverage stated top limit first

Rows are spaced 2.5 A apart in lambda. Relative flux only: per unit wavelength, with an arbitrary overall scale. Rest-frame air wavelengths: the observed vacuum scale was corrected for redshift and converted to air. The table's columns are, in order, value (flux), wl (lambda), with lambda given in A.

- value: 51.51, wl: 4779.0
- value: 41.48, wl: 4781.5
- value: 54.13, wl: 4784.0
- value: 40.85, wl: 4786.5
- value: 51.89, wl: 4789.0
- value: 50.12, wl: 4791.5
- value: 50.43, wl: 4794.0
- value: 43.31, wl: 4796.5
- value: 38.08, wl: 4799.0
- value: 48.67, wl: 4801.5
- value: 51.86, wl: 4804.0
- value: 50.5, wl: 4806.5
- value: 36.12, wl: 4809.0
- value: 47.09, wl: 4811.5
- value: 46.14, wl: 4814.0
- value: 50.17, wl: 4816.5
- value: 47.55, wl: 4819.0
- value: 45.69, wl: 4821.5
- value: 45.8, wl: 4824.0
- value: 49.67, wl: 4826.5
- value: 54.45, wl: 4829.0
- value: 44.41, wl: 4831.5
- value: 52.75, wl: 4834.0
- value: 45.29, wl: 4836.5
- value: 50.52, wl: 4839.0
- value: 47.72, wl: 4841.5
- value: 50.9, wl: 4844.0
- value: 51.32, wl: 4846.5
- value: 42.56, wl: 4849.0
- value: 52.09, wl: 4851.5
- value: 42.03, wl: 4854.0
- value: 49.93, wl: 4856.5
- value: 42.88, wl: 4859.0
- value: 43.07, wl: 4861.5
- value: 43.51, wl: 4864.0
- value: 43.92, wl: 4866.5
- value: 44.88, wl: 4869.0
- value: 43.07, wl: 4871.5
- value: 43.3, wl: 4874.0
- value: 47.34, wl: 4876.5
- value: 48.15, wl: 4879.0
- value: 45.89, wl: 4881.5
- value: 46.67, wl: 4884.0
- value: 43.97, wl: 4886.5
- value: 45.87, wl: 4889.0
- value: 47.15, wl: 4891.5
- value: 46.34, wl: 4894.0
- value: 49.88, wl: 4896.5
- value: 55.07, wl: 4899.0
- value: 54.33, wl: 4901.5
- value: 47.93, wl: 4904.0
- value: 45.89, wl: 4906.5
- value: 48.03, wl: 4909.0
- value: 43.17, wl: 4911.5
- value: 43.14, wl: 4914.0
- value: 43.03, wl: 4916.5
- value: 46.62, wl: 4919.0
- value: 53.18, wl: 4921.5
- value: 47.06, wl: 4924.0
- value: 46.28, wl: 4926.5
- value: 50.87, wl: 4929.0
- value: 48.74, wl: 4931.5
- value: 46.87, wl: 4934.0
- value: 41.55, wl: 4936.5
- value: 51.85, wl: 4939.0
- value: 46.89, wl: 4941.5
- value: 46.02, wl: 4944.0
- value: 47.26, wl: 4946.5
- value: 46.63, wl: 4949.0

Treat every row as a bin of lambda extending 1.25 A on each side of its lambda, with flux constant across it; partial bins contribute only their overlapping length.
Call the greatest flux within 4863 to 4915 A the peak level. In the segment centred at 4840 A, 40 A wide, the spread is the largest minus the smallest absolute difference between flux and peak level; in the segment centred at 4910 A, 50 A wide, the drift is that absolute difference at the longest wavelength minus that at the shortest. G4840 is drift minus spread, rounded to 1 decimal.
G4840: -15.3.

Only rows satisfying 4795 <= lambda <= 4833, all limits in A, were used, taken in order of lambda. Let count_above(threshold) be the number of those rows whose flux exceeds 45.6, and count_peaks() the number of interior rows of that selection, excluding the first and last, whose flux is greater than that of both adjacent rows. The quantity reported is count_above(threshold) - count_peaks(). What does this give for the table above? 7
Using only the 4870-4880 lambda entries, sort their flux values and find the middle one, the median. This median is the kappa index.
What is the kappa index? 45.3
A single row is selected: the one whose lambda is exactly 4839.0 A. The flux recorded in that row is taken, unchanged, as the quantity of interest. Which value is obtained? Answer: 50.52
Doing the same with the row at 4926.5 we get 46.28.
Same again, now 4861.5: 43.07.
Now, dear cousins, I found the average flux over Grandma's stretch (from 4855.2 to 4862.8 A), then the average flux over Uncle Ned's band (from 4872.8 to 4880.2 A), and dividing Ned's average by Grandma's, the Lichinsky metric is 1.02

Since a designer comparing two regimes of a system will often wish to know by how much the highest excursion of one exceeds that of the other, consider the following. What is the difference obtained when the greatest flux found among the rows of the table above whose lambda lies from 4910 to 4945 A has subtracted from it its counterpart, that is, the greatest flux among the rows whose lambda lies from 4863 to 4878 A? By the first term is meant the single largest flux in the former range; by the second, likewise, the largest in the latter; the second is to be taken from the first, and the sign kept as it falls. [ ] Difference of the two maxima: 5.8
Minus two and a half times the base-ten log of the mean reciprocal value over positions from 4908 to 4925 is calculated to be 4.16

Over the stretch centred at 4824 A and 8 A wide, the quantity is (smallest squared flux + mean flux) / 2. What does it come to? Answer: 1067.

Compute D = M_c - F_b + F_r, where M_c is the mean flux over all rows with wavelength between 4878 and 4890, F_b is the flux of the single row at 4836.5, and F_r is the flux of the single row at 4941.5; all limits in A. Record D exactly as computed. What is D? 47.7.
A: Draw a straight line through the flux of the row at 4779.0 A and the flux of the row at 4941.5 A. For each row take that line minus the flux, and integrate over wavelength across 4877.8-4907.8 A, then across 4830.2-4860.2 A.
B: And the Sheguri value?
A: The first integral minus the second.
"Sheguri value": -52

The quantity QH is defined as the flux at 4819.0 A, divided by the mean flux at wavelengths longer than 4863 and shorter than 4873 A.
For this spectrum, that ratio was 1.08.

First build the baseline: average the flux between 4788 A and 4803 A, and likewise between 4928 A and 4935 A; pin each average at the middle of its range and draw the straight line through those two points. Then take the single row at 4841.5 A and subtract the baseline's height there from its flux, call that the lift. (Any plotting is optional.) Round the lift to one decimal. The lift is 0.0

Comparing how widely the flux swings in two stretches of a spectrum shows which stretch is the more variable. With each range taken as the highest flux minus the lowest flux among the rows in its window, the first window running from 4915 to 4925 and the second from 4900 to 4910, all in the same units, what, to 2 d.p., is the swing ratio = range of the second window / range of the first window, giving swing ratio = 0.83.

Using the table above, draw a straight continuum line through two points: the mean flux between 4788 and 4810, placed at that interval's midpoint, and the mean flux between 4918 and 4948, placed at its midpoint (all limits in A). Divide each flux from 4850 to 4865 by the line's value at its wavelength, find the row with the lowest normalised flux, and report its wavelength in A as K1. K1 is 4854.0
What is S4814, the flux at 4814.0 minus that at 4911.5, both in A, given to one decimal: 3.0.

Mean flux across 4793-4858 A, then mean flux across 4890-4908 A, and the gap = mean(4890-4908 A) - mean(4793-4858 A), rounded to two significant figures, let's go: 2.0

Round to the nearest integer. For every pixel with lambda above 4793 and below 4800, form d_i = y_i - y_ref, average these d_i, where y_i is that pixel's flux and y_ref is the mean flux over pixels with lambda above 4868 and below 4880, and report -1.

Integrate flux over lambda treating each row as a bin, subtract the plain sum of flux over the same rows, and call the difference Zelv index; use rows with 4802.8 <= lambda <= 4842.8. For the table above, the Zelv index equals 1149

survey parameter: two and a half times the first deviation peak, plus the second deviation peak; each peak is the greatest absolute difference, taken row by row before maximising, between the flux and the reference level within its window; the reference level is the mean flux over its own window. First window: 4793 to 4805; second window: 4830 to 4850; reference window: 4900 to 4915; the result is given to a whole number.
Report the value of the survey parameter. 28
